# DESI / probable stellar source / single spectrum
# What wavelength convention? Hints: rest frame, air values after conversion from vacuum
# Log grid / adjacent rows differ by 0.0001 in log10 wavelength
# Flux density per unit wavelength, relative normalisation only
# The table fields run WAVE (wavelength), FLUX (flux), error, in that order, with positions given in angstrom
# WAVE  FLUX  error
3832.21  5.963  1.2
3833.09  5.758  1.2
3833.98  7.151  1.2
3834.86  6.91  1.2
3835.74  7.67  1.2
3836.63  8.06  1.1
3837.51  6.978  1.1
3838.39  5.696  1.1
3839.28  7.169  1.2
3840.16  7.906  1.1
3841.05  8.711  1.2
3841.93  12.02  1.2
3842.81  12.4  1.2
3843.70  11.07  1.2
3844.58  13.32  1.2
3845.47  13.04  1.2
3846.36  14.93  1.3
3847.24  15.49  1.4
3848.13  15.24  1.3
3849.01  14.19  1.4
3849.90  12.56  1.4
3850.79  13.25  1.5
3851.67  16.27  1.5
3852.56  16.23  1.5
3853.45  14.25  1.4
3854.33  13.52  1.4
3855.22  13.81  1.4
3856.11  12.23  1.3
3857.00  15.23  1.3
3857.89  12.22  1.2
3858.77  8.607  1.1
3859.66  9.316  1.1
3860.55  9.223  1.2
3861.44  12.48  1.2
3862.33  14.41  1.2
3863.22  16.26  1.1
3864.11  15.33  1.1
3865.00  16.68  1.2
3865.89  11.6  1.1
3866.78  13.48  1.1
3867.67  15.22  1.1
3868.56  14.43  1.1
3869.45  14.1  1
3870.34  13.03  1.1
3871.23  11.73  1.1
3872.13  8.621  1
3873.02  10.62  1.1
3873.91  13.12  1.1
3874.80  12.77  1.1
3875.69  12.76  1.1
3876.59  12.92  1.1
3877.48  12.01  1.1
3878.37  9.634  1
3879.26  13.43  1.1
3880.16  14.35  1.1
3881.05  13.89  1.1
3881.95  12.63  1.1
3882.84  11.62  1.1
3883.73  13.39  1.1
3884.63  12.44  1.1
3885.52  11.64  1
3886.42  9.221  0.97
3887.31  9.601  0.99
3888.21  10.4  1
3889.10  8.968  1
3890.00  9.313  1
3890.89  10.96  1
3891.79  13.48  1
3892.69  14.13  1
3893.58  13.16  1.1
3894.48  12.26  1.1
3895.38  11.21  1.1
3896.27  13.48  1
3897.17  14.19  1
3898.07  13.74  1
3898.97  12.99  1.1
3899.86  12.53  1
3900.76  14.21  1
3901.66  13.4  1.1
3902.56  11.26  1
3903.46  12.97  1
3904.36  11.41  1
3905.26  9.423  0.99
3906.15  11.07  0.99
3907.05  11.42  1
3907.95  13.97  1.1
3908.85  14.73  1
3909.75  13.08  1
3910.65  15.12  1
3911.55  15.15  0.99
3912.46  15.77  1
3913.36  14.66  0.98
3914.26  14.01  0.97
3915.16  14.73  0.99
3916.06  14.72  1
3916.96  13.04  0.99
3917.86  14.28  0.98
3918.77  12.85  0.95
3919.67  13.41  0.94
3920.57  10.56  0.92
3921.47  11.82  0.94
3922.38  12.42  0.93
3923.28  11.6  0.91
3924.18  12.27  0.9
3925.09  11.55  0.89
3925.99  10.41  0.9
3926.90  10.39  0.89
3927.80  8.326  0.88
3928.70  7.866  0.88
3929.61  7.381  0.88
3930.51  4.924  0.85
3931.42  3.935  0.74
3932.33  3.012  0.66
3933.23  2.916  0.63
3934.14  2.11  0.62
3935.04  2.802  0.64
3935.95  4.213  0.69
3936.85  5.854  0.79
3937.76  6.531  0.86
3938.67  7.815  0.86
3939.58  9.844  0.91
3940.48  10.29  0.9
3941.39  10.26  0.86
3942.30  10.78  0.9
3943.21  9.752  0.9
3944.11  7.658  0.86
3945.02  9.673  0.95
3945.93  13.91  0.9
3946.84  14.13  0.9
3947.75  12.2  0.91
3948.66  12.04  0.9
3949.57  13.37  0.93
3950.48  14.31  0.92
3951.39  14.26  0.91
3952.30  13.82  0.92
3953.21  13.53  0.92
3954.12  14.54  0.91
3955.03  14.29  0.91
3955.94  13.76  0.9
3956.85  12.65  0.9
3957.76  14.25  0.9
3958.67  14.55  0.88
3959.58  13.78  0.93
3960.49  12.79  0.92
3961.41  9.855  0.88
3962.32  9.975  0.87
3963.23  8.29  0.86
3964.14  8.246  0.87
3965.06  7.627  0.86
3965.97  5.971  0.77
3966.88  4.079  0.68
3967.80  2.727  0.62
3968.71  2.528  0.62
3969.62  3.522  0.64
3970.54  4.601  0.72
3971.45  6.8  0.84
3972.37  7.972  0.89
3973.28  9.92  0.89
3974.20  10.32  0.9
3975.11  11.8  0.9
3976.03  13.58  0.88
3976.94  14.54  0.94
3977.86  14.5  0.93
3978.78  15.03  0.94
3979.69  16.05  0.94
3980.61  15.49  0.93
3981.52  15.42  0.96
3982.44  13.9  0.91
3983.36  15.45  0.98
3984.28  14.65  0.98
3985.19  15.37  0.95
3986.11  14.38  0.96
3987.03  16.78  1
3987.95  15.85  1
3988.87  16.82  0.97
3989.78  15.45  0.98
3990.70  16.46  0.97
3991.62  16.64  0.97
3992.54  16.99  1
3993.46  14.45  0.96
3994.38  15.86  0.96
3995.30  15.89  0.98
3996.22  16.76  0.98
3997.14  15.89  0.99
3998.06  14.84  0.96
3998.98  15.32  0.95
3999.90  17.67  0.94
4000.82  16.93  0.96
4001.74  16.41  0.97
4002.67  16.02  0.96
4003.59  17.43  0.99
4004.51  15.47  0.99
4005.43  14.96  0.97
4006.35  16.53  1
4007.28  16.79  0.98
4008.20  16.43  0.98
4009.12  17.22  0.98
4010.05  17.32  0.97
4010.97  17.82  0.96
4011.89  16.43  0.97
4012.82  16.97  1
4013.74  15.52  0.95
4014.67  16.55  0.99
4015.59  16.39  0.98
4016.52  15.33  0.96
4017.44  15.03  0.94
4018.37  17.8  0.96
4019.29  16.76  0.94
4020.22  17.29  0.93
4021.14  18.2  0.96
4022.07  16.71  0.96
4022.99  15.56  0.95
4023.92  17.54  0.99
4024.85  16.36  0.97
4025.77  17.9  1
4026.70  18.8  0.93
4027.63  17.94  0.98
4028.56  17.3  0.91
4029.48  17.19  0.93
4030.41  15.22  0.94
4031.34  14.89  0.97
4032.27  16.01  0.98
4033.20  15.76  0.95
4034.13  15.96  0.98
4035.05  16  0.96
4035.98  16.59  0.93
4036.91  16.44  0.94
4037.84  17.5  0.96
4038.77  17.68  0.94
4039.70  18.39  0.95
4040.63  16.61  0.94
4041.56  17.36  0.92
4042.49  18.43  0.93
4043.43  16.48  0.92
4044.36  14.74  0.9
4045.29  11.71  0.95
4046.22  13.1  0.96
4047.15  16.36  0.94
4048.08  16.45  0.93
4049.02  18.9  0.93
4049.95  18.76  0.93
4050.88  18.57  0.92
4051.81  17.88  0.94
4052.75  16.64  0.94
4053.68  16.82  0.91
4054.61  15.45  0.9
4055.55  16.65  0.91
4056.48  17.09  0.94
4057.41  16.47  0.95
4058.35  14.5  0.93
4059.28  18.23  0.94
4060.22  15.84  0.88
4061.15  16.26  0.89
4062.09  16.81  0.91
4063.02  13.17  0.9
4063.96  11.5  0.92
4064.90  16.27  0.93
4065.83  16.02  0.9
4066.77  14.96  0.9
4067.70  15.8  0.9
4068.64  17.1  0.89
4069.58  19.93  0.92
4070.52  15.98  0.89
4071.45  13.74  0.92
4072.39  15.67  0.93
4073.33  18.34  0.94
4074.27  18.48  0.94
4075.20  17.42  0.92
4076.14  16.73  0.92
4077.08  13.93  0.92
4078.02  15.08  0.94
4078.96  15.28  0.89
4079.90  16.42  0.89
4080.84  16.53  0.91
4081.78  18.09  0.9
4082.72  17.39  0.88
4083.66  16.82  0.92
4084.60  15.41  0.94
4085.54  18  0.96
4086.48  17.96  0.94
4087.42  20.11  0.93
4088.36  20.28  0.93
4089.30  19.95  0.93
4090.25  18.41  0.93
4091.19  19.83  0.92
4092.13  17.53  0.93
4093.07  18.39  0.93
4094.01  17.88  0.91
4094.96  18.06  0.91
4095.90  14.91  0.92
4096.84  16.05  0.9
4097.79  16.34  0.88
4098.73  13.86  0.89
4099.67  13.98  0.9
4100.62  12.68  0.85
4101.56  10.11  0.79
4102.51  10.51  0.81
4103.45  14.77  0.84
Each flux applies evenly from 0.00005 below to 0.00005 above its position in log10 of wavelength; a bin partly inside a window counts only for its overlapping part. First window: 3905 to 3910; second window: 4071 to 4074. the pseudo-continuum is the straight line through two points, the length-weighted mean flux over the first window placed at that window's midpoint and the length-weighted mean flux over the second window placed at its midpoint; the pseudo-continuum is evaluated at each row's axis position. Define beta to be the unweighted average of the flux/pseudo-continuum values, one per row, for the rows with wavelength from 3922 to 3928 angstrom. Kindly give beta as 0.86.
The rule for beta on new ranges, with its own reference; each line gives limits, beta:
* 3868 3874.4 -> 1.06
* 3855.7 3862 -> 1.00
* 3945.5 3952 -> 1.01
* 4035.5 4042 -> 1.12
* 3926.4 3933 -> 0.51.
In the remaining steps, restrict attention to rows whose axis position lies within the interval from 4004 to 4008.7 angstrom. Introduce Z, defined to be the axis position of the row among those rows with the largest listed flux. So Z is 4007.28 angstrom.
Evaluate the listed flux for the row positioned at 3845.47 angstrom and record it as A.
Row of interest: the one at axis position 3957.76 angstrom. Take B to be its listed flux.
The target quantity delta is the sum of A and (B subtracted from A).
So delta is 11.8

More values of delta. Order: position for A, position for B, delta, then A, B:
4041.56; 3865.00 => 18.0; 17.36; 16.68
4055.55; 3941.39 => 23.0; 16.65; 10.26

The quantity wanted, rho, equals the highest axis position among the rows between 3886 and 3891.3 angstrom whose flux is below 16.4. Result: 3890.89 angstrom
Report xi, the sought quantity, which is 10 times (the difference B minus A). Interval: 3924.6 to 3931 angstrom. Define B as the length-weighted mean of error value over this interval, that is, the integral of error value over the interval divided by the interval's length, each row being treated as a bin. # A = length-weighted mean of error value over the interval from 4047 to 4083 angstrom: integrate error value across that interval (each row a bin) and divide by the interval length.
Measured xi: -0.4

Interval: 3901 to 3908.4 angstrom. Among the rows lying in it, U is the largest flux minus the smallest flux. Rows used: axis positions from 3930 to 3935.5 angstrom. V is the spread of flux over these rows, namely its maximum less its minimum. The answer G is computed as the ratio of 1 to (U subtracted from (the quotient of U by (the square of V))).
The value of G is -0.3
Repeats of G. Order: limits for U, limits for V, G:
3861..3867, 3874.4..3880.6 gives -0.2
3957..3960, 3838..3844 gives -1.3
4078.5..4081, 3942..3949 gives -0.8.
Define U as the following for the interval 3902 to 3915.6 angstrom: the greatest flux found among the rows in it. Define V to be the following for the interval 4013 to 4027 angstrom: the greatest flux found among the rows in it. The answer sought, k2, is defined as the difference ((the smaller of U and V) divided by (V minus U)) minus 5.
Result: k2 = 0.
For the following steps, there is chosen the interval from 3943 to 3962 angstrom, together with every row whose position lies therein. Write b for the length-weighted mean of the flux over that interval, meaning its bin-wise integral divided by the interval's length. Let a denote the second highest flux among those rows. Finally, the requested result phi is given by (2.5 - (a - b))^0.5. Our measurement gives 0.9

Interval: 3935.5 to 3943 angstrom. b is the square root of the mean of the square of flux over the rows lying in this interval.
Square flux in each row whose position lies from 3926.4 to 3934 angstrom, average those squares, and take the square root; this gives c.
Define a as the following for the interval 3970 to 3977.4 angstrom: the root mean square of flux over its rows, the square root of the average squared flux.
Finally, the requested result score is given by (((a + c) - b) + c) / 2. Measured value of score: 7.6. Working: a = 10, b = 9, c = 7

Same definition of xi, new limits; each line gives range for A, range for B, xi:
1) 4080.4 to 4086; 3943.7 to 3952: -0.1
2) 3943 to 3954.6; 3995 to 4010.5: 0.6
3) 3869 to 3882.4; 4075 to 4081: -1.7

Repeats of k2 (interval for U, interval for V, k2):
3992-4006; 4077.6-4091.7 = 2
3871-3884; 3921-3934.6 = -11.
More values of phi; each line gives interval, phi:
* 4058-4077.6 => 0.2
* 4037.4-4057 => 0.7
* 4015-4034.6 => 1.0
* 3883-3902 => 0.7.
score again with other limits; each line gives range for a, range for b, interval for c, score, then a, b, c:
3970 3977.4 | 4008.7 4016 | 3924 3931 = 6.2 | 10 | 17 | 9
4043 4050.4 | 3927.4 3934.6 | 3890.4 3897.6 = 18.1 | 16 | 6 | 13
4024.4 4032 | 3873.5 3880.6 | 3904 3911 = 14.8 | 17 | 13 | 13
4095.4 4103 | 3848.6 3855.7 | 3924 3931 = 9.1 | 14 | 14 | 9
